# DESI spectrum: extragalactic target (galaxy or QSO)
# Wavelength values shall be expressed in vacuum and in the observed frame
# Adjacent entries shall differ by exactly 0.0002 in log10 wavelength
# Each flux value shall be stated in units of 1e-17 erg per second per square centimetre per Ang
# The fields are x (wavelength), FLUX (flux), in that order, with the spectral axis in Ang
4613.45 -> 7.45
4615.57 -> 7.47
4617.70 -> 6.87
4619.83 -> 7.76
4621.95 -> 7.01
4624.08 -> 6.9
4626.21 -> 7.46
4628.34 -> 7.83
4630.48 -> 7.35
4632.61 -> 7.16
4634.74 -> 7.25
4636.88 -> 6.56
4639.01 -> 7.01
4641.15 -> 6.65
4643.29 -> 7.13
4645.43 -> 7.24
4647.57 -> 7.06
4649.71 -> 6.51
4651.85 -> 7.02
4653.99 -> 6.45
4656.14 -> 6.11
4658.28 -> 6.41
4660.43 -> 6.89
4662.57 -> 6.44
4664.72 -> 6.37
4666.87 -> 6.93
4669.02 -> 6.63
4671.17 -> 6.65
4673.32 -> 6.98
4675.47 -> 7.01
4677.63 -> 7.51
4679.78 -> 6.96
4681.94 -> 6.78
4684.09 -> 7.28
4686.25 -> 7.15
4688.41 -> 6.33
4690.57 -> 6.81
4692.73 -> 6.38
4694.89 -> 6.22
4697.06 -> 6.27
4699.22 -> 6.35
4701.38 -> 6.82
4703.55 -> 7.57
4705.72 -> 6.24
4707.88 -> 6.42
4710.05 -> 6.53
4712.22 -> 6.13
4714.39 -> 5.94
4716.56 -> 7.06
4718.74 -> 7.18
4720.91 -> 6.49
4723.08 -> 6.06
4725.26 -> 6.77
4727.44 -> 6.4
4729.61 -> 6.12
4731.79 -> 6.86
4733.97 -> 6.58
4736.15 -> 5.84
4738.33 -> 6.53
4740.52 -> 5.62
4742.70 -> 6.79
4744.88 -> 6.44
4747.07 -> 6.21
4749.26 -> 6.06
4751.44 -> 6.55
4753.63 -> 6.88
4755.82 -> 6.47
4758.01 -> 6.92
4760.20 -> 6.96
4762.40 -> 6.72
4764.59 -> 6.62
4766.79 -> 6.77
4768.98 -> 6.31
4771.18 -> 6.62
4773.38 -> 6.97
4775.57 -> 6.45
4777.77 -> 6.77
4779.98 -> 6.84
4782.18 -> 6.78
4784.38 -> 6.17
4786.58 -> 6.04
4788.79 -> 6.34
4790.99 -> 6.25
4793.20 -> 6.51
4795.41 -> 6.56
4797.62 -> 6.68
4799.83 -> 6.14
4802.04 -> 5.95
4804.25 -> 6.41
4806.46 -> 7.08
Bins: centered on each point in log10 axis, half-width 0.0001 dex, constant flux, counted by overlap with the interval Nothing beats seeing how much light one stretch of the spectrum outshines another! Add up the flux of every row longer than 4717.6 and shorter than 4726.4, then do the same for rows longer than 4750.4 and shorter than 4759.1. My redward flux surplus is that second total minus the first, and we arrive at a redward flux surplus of 0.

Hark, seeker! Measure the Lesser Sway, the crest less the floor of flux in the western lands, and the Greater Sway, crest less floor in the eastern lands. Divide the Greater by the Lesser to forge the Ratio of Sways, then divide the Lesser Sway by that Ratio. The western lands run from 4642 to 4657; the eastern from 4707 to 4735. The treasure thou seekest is 1.0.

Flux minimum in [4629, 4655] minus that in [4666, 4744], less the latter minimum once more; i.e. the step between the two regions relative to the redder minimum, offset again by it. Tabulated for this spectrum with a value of -4.8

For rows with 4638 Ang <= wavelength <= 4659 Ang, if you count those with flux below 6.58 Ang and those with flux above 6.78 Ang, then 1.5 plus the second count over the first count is 2.75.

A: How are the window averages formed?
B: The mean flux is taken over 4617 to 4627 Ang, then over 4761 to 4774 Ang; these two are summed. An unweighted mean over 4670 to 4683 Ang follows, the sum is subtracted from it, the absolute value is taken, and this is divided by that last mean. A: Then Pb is 0.99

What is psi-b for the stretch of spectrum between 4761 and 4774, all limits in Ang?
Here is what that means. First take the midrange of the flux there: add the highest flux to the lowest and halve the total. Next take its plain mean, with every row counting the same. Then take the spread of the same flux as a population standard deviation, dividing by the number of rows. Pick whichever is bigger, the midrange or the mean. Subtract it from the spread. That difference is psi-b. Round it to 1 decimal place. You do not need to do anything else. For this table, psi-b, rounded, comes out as -6.5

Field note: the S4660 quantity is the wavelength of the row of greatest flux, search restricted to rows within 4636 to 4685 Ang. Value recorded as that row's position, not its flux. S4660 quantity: 4677.63 Ang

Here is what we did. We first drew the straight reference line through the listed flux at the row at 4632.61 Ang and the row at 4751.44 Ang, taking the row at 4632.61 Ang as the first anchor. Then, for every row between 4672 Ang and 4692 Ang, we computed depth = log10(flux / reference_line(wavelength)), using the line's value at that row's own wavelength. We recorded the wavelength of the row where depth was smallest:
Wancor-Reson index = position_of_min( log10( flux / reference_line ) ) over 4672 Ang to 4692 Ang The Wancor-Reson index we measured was 4688.41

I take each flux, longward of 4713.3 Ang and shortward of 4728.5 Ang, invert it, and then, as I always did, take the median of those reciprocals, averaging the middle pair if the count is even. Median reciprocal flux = 0.154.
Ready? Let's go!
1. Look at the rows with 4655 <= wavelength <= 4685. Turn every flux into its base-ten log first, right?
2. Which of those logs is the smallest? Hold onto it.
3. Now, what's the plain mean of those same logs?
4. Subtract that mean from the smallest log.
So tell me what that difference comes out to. -0.045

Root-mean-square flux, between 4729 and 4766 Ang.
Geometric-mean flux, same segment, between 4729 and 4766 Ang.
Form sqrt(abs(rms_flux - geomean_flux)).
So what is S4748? 0.150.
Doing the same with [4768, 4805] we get 0.113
